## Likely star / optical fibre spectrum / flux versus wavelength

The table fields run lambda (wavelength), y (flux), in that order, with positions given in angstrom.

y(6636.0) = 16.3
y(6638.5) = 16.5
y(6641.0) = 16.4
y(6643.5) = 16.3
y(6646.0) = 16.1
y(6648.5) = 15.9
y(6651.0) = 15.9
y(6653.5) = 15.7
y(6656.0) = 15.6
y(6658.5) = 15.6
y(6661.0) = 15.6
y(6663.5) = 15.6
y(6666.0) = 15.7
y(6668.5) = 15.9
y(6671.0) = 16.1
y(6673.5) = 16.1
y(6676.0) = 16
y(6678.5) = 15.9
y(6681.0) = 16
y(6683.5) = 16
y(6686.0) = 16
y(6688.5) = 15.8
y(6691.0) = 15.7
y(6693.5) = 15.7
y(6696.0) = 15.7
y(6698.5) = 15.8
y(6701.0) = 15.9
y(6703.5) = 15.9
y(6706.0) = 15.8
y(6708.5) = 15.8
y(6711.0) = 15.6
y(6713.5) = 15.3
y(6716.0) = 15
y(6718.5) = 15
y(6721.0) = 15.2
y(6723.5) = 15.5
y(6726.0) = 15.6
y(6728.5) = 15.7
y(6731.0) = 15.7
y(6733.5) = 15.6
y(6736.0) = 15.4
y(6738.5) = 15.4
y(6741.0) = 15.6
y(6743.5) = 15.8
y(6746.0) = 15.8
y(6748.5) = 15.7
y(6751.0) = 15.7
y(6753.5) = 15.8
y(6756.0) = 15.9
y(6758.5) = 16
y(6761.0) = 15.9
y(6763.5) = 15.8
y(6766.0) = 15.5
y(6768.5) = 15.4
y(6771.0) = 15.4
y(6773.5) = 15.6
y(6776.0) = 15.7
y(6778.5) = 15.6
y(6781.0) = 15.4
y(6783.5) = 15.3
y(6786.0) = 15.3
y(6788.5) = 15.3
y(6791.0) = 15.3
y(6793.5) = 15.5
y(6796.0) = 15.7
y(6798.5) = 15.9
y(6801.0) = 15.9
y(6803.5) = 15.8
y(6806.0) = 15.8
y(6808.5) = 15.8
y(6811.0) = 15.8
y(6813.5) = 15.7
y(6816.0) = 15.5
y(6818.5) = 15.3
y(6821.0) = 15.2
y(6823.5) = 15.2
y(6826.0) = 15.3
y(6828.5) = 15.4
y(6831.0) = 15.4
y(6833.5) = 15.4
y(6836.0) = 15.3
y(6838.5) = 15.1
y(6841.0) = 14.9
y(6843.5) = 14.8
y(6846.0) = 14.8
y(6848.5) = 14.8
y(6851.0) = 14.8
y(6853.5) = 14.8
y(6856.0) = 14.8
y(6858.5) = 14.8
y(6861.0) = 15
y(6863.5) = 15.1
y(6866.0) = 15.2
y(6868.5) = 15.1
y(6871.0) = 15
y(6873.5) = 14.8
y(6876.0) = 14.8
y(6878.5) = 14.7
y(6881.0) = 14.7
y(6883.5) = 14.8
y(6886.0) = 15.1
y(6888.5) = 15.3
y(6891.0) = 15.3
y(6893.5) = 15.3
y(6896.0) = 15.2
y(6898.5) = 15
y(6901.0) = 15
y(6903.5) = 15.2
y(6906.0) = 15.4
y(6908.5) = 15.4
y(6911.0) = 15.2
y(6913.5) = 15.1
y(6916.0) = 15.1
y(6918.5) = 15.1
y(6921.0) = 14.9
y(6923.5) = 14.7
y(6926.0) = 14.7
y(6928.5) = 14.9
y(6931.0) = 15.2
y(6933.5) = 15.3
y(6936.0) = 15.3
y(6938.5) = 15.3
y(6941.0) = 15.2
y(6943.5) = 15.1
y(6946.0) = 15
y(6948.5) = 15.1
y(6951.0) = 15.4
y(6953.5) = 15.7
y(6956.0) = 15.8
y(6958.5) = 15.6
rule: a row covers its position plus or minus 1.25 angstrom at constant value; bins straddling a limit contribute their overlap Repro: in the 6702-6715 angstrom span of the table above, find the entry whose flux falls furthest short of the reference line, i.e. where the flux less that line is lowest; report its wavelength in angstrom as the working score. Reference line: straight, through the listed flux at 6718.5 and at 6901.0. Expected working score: 6713.5 angstrom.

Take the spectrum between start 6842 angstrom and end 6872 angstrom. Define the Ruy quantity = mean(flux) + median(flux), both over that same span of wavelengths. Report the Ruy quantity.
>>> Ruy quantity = 29.7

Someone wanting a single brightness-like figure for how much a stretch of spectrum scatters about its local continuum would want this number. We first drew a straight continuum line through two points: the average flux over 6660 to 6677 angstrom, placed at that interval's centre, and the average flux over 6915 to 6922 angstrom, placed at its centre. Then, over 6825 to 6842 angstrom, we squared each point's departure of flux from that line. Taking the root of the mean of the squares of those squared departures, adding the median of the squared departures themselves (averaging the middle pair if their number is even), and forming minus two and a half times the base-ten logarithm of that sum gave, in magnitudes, 2.96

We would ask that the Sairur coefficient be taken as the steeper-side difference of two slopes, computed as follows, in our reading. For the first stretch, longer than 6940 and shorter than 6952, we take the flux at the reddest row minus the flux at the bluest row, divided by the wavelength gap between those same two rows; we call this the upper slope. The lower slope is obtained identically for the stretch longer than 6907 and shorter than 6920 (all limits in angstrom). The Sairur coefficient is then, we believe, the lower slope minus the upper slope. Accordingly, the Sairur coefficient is -0.050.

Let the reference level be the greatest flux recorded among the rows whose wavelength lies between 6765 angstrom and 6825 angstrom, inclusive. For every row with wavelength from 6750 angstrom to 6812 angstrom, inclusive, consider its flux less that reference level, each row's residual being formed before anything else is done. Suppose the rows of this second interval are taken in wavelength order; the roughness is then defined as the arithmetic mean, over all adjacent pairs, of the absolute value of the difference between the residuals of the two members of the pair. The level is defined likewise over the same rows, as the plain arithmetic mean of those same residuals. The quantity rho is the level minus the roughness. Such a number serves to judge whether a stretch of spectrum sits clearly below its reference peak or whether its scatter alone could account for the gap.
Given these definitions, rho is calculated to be -0.4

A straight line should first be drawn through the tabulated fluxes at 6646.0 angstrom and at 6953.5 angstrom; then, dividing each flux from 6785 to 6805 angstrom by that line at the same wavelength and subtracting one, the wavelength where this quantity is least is 6786.0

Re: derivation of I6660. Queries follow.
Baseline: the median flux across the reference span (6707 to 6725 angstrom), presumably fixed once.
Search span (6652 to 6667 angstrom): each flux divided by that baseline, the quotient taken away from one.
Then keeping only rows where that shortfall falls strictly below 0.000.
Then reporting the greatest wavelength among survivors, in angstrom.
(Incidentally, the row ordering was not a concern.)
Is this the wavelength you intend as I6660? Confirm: 6666.0 angstrom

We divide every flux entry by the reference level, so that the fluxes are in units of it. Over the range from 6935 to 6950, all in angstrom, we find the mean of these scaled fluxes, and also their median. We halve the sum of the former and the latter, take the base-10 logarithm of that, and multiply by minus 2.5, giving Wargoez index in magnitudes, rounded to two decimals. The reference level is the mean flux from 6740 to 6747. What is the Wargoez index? 0.04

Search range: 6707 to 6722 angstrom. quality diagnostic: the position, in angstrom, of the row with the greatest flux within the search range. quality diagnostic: 6708.5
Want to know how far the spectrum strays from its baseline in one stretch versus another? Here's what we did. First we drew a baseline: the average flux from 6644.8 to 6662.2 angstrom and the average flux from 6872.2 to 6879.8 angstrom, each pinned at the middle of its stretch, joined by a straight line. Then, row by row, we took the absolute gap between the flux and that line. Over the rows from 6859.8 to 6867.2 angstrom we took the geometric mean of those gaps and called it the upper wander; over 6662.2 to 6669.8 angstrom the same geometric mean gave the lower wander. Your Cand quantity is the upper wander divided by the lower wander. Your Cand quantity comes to 3.6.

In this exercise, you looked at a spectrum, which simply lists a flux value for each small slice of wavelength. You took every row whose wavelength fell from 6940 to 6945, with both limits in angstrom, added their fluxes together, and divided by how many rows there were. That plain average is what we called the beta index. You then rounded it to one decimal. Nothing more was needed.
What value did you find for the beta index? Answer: 15.1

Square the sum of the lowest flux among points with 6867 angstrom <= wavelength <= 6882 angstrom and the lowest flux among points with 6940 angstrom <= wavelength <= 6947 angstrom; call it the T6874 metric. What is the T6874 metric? 882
